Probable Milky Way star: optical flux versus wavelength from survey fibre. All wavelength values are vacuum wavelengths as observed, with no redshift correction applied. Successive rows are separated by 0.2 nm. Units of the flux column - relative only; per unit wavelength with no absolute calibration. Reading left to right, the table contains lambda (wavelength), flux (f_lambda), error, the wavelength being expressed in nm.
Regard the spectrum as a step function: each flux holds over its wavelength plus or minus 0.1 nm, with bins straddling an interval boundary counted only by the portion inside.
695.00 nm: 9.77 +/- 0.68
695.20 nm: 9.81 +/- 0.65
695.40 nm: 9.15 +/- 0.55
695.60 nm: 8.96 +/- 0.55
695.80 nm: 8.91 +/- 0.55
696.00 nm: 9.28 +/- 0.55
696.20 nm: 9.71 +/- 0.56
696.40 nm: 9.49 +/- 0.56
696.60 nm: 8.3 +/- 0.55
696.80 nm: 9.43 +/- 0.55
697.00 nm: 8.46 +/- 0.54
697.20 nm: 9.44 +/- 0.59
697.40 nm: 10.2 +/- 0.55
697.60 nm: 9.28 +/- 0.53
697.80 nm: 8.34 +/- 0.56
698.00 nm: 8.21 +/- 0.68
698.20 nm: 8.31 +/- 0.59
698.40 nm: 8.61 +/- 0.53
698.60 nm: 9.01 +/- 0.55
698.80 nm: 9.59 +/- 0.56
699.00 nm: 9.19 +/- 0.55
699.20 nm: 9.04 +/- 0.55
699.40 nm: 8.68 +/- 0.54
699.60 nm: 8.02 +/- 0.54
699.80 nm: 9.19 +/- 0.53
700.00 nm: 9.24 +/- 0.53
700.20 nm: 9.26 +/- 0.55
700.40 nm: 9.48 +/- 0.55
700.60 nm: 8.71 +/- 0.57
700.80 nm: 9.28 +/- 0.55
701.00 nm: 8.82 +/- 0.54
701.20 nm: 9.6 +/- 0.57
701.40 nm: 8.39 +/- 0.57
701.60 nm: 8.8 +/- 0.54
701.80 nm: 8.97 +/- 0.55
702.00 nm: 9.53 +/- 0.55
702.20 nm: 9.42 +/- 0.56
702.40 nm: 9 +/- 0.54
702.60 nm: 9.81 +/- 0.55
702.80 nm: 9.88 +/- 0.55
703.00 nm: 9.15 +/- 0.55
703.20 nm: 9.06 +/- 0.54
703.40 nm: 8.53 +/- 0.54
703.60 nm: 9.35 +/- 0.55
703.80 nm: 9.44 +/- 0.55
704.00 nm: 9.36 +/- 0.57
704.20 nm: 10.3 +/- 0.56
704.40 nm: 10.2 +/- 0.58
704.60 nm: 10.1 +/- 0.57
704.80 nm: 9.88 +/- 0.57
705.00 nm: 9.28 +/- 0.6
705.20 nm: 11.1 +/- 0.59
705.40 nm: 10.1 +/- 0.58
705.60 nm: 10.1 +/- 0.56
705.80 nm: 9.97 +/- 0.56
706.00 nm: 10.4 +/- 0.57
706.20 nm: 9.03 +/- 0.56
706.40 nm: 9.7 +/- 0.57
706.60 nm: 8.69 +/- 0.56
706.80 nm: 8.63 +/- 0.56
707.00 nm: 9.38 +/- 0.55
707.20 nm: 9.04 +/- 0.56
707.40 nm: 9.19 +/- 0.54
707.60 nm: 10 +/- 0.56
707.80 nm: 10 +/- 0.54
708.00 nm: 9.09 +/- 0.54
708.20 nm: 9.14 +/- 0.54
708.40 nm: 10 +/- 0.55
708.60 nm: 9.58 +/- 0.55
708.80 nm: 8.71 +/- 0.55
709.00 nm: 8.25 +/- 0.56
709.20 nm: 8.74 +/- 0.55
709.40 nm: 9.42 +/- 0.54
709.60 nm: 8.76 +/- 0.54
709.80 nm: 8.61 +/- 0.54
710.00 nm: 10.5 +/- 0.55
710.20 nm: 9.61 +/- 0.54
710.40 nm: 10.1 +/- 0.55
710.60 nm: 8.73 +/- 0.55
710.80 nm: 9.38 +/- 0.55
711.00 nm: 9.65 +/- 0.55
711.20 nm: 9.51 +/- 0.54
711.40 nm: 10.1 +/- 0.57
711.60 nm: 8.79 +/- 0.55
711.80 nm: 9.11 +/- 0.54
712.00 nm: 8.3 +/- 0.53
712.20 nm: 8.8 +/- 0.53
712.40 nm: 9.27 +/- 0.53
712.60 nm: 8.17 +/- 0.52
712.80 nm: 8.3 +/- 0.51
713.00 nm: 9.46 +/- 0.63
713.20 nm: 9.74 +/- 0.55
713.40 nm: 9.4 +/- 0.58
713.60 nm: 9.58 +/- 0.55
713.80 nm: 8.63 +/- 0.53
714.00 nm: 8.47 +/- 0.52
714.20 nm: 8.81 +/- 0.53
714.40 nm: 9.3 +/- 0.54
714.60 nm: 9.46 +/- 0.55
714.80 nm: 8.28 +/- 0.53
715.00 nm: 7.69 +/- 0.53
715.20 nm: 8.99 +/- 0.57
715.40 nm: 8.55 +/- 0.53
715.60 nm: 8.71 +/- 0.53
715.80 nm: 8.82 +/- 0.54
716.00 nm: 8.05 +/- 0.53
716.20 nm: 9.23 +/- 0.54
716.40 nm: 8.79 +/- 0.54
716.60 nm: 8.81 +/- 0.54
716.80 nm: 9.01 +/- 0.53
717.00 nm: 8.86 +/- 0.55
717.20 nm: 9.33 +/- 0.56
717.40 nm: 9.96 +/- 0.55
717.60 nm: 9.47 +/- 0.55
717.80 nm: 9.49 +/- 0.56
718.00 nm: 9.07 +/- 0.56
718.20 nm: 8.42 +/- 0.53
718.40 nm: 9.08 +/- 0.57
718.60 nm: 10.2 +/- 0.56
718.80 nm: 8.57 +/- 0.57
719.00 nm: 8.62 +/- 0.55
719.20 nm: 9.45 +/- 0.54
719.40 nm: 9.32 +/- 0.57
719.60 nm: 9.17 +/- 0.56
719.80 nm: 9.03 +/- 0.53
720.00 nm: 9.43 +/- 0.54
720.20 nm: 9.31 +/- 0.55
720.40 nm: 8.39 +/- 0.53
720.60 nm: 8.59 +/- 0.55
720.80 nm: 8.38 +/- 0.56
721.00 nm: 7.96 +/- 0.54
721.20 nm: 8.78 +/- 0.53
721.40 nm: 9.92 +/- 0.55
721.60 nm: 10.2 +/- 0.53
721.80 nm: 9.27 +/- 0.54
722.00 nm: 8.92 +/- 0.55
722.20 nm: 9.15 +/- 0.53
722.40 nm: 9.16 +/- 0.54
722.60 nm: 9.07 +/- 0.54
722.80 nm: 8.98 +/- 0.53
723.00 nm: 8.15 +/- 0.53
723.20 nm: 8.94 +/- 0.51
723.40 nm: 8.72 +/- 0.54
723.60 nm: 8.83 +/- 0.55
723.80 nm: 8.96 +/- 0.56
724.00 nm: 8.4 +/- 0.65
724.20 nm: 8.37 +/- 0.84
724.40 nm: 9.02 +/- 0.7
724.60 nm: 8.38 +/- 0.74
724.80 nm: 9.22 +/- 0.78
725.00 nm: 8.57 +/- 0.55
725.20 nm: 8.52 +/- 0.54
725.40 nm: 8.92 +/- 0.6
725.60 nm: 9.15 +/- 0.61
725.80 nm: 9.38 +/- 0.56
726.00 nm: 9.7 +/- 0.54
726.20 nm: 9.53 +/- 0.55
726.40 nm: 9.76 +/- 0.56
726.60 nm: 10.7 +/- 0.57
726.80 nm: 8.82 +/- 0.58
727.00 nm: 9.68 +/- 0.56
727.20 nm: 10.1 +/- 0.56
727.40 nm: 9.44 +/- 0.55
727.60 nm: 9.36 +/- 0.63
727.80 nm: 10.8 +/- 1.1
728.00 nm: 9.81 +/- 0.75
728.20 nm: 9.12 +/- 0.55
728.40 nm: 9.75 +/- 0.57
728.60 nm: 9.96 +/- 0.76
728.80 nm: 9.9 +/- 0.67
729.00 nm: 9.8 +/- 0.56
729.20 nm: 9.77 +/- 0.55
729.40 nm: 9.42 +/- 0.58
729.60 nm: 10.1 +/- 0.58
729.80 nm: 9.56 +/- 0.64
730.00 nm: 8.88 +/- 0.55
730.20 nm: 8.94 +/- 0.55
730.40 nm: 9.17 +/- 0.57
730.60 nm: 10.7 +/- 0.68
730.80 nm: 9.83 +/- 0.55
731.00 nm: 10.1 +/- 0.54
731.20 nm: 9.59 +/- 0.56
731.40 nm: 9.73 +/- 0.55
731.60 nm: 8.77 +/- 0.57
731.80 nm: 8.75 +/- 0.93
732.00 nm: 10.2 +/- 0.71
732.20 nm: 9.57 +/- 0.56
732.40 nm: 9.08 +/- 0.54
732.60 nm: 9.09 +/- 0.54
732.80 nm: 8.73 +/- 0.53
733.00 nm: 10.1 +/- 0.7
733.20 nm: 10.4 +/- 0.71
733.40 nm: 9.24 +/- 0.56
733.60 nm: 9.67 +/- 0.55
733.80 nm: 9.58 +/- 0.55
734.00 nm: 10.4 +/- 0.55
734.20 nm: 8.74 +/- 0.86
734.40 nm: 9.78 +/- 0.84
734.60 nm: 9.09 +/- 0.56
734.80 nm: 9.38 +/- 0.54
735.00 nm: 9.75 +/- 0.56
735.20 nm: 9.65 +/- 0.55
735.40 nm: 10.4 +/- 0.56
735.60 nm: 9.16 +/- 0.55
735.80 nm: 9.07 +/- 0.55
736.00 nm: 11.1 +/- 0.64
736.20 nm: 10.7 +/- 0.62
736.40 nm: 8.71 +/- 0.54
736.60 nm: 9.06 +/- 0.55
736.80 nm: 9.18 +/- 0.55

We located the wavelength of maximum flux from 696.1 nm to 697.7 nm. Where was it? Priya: 697.40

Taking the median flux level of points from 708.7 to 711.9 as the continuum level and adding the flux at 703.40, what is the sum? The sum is 17.8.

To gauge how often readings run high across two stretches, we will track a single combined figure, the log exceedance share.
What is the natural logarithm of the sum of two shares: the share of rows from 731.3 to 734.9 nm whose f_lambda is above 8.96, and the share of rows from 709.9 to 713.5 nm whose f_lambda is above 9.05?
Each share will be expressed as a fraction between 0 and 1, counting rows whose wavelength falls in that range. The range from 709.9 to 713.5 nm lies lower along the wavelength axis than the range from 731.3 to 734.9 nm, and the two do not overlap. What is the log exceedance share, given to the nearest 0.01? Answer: 0.37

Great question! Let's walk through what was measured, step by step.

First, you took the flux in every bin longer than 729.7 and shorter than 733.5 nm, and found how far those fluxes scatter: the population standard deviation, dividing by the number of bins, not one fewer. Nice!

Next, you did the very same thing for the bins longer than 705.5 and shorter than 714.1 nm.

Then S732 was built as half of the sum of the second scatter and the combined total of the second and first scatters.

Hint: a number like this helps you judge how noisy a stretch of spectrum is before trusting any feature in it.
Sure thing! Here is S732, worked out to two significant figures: 0.91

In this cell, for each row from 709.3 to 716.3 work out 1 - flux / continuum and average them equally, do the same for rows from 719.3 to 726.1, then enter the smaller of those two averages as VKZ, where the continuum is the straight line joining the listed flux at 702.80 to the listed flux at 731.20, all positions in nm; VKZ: 0.075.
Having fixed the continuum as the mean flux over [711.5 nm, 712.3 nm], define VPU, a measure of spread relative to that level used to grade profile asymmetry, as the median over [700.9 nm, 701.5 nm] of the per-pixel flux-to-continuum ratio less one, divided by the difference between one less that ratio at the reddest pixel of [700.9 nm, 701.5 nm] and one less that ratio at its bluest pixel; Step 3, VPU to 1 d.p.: 0.2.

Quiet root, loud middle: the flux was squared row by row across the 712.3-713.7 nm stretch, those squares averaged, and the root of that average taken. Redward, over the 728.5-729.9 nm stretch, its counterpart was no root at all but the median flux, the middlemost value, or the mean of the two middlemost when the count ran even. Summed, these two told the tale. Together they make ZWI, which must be 19.0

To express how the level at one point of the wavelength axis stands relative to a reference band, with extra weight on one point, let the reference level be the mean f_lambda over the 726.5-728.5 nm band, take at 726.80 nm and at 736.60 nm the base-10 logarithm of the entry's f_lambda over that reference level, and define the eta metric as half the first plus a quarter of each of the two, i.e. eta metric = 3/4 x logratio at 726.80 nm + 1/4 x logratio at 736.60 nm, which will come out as -0.04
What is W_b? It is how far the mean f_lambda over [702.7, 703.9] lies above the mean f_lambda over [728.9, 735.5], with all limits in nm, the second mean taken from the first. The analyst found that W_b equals -0.3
